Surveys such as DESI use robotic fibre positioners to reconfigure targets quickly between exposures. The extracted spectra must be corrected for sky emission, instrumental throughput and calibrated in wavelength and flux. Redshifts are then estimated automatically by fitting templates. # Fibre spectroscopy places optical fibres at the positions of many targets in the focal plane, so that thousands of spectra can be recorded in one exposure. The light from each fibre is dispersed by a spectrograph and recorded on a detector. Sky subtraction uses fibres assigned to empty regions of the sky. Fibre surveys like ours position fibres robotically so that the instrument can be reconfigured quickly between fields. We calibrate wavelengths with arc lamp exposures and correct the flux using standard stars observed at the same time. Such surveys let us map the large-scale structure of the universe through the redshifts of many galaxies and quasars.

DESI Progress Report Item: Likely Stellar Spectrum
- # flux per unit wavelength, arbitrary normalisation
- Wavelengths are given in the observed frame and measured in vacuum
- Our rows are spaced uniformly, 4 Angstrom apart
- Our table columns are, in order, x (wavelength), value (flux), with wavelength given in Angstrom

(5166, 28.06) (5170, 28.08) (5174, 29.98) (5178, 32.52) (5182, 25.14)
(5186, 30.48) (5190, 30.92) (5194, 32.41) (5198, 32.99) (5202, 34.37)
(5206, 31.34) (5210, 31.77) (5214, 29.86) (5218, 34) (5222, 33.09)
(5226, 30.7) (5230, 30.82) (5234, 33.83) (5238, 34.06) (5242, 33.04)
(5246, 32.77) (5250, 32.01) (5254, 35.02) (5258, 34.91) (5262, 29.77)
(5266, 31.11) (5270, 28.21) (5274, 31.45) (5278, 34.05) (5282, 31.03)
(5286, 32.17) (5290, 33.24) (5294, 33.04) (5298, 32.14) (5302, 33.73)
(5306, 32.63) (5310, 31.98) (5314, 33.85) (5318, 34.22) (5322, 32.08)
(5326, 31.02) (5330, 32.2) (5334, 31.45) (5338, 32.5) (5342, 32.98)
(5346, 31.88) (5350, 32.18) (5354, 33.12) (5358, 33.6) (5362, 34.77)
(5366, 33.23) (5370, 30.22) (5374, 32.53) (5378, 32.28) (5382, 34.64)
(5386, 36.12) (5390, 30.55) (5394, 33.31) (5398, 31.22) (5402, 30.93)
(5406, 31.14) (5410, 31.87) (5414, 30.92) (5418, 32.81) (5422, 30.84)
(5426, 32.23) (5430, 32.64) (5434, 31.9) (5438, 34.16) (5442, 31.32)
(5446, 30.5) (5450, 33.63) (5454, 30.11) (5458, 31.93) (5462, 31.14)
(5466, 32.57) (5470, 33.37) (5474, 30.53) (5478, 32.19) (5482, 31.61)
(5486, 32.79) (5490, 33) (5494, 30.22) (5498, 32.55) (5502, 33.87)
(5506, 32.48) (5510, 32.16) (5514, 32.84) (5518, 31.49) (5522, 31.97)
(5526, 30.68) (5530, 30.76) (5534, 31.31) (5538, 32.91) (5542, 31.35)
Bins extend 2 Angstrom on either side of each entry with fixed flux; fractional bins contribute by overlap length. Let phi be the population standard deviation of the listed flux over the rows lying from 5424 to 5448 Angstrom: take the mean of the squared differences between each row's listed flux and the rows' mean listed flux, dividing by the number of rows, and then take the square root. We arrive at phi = 1.1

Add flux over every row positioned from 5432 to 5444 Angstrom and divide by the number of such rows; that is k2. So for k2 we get 32.46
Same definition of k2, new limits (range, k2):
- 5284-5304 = 32.86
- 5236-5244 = 33.55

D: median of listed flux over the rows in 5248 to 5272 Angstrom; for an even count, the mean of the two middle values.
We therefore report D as 31.6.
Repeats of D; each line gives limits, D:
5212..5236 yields 32.0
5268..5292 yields 31.8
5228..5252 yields 32.9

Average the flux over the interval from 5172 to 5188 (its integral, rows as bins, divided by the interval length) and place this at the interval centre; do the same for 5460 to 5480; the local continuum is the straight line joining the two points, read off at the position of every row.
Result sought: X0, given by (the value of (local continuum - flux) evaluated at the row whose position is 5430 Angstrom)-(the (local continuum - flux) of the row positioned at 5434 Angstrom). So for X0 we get -0.8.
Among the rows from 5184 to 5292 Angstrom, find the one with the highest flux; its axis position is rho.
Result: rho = 5254 Angstrom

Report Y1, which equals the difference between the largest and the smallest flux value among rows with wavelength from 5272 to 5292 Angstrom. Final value 3.0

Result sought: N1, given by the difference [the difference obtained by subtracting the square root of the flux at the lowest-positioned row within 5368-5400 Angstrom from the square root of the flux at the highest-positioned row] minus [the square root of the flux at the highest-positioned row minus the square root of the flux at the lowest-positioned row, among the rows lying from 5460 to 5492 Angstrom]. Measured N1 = -0.07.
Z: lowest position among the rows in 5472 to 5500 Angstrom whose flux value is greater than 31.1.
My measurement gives 5478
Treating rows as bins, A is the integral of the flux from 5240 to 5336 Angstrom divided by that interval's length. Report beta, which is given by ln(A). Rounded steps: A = 32.38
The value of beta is 3.48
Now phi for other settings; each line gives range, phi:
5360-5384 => 1.5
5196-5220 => 1.6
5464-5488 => 0.9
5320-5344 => 0.6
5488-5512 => 1.1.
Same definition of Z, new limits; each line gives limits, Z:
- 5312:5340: 5314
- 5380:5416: 5382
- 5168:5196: 5178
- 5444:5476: 5450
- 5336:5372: 5338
